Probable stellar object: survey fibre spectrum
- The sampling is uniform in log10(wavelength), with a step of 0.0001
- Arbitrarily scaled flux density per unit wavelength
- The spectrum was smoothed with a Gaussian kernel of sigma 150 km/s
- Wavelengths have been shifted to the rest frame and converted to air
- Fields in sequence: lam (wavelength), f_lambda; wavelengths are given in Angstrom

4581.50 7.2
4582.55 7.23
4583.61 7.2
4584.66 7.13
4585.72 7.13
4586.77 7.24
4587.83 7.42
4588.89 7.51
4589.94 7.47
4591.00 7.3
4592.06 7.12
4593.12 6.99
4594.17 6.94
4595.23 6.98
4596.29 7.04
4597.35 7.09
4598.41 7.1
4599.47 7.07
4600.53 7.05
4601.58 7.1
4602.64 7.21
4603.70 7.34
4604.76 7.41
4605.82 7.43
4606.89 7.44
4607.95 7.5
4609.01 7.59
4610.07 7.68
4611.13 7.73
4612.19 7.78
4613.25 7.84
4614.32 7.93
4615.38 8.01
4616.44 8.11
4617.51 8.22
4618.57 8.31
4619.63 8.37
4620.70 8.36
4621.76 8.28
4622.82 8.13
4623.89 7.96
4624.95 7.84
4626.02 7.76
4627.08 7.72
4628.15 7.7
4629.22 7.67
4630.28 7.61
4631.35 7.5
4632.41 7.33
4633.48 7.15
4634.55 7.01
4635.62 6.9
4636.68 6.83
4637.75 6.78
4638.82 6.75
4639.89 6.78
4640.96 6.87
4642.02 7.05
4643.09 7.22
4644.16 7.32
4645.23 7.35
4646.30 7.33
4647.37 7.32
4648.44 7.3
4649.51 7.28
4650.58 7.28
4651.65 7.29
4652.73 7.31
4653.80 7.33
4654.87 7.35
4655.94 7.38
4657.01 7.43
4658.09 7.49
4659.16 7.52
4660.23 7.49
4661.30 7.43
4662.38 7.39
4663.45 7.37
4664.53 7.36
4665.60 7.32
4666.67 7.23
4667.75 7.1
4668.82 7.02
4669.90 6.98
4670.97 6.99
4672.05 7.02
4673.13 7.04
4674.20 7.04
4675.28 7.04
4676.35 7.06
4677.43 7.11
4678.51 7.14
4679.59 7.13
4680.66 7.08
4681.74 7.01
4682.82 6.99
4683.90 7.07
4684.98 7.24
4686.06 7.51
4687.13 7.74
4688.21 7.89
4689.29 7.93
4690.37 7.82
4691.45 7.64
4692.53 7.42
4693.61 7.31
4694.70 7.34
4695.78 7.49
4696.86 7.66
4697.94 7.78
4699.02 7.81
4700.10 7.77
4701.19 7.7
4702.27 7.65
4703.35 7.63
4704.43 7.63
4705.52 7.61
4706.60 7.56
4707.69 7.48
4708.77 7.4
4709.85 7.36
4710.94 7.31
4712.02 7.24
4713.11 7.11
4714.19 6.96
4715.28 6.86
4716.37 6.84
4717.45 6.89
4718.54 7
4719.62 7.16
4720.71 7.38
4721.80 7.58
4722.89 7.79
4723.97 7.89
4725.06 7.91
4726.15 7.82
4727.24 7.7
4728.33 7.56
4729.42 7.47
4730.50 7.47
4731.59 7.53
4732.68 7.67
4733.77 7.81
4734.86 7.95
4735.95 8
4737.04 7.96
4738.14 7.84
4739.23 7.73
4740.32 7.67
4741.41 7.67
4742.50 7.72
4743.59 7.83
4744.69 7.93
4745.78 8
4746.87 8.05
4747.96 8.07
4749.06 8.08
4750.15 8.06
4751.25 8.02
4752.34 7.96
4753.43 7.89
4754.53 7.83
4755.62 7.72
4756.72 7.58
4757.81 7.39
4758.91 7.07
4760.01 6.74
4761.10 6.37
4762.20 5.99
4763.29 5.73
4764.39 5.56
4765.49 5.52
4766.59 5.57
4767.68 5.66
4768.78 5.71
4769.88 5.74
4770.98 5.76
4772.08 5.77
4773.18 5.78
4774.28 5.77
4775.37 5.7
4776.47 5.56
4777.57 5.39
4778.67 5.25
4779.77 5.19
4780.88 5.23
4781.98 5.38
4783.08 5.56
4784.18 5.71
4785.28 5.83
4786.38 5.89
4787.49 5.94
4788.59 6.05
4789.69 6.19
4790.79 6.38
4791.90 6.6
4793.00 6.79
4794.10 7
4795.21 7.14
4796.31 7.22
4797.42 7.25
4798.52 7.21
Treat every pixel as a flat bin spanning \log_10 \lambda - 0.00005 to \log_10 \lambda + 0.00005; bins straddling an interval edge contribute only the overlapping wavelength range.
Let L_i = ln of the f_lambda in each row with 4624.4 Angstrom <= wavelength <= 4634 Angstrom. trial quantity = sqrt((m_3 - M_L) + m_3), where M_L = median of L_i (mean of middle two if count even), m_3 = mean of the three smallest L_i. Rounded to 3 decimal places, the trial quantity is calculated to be 1.395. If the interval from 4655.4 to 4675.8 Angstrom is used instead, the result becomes 1.378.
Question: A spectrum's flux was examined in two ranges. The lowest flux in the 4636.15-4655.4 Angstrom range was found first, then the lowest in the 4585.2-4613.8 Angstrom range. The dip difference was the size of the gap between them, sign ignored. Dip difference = 0.2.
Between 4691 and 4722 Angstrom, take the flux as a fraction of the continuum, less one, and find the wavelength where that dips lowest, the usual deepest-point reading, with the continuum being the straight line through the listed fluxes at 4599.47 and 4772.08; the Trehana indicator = 4716.37 Angstrom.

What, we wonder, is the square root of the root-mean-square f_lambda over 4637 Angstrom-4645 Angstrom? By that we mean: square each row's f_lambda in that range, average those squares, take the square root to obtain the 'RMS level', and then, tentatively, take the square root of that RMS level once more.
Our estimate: 2.64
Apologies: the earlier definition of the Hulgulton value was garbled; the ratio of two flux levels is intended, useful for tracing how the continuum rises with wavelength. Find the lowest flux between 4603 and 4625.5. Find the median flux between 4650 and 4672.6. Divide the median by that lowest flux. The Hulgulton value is 1.00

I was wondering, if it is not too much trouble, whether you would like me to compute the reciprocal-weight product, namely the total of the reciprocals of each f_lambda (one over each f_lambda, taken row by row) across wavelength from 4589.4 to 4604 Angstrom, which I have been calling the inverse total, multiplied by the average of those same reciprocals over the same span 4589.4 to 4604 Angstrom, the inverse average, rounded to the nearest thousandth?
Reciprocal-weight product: 0.276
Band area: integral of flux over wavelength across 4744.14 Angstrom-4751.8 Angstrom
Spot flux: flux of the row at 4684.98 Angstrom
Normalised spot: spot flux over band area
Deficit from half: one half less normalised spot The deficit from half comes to 0.382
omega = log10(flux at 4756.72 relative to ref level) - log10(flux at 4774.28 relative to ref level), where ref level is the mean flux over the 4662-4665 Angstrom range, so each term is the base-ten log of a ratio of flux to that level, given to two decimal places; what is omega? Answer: 0.12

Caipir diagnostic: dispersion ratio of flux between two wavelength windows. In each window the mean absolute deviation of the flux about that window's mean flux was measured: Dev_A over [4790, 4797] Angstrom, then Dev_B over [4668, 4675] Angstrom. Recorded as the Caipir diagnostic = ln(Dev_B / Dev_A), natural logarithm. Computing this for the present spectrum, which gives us -2.6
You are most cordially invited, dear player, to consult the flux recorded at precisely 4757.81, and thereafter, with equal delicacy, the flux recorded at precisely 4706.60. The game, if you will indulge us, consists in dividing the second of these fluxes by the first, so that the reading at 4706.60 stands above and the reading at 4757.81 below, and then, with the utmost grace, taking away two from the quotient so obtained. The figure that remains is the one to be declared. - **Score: -0.98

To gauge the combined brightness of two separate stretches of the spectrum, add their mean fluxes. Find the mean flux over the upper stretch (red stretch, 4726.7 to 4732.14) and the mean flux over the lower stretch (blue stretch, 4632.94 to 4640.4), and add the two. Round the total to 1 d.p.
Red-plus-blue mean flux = 14.4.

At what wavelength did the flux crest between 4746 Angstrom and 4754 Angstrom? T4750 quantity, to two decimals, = 4749.06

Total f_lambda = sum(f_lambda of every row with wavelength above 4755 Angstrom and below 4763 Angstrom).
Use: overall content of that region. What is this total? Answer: 48.9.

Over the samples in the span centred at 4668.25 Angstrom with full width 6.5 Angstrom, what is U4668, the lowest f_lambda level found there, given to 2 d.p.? 6.98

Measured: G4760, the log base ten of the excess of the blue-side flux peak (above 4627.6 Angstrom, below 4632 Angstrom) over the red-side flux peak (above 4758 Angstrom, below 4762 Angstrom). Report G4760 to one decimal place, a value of -0.2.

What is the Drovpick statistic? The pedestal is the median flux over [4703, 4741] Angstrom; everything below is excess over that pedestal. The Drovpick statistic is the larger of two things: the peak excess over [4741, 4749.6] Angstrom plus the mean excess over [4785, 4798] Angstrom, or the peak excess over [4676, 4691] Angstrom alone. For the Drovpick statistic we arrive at 0.37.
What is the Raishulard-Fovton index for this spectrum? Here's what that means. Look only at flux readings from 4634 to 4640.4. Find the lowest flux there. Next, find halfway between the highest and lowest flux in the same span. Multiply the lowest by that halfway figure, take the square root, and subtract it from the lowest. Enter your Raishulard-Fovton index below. -0.065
